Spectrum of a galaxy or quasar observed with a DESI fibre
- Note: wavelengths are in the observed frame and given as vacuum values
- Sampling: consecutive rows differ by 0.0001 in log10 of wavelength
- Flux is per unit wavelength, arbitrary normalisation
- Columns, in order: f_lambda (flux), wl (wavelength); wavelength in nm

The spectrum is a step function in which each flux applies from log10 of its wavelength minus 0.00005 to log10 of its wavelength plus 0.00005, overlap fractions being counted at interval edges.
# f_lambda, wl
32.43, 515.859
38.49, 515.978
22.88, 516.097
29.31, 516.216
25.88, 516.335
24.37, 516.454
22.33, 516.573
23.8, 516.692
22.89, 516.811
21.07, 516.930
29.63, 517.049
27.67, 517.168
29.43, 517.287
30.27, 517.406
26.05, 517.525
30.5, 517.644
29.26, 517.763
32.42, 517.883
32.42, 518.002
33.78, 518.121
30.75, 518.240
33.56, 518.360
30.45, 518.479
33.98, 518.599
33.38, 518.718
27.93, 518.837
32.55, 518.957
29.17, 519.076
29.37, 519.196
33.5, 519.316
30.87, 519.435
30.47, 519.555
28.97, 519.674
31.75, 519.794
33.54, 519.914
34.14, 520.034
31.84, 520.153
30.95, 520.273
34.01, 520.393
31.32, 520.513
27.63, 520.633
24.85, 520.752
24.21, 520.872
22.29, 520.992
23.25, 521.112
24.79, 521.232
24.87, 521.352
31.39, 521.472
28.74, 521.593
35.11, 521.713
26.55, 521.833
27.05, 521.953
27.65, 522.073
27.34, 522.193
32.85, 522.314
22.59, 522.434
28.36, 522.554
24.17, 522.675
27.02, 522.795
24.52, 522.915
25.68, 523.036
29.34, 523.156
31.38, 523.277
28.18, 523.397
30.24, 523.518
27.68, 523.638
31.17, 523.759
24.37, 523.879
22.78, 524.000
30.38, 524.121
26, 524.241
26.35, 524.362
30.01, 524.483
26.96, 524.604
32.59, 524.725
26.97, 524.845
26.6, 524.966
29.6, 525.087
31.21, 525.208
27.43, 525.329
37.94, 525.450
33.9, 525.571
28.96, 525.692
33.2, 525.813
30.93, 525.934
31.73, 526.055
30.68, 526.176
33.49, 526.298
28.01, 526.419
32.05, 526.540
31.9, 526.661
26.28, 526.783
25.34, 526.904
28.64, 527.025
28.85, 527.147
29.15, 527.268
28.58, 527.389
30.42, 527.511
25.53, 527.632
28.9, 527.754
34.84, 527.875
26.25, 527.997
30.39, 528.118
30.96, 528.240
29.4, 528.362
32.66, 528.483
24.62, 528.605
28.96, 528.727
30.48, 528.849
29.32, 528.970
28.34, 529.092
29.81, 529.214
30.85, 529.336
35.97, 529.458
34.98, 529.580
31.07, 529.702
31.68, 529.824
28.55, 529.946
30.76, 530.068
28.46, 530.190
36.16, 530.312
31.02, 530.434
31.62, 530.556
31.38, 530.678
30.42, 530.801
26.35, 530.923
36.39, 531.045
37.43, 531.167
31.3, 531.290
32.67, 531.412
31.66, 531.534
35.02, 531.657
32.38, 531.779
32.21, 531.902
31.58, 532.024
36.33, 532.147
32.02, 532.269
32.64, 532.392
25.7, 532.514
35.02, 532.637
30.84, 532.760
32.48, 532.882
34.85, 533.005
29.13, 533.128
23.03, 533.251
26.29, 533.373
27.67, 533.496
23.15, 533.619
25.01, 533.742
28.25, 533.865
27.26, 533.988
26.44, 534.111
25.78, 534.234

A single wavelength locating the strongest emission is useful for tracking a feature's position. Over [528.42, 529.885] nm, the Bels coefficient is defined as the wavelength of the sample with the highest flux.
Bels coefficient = 529.458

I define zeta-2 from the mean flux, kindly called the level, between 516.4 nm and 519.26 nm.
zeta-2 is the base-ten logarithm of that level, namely 1.46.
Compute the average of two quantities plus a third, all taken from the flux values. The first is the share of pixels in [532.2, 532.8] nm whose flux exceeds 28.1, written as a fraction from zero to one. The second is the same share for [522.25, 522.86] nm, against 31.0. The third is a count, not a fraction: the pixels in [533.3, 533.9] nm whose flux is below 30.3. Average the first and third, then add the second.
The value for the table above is 3.1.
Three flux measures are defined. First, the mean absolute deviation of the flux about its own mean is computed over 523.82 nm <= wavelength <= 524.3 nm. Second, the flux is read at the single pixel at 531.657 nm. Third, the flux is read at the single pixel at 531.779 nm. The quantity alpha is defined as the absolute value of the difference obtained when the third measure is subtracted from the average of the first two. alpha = 13.7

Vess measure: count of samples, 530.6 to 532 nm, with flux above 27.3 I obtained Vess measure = 10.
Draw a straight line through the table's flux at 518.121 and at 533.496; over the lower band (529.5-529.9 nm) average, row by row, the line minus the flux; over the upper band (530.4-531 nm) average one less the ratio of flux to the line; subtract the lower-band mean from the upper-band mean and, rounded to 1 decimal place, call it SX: 3.4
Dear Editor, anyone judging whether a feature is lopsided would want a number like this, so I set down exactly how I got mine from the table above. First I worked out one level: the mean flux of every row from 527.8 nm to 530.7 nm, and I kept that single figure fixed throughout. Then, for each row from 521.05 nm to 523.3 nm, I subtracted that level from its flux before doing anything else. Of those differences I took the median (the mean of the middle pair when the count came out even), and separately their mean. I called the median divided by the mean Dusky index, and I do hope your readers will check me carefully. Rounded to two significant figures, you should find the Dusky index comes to 1.1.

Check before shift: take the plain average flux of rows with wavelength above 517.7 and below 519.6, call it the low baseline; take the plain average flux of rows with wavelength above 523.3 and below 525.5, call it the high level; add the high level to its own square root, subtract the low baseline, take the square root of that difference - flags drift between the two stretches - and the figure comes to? 1.60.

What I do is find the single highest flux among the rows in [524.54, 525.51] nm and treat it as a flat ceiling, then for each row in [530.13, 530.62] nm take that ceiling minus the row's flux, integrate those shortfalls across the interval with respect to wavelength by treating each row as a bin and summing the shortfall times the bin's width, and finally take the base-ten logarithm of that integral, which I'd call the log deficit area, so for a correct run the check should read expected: 0.48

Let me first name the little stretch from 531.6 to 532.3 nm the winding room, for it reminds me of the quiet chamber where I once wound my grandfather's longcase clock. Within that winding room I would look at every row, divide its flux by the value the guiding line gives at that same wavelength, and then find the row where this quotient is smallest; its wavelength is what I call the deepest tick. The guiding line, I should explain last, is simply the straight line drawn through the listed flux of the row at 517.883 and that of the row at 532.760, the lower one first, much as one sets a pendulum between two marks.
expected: 532.024 nm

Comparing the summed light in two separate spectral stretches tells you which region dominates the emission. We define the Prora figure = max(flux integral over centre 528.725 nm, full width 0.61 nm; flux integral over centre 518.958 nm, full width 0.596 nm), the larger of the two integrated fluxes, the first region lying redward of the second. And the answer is 18.2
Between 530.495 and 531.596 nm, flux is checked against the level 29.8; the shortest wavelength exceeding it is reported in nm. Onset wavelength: 530.556 nm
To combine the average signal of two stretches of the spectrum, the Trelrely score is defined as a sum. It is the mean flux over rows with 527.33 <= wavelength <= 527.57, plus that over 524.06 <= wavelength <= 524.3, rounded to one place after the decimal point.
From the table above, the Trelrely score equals 57.7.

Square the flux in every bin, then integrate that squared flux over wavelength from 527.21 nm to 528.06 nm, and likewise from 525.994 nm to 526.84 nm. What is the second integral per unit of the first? 1.10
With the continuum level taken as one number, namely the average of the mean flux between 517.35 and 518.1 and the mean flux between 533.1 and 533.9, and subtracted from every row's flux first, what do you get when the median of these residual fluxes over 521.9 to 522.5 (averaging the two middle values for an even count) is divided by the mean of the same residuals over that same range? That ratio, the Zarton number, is 1.3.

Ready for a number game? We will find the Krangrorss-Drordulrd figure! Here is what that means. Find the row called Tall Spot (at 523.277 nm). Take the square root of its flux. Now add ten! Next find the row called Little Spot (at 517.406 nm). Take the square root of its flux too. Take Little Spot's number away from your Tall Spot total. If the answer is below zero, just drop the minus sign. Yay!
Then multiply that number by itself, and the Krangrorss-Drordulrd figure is 102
